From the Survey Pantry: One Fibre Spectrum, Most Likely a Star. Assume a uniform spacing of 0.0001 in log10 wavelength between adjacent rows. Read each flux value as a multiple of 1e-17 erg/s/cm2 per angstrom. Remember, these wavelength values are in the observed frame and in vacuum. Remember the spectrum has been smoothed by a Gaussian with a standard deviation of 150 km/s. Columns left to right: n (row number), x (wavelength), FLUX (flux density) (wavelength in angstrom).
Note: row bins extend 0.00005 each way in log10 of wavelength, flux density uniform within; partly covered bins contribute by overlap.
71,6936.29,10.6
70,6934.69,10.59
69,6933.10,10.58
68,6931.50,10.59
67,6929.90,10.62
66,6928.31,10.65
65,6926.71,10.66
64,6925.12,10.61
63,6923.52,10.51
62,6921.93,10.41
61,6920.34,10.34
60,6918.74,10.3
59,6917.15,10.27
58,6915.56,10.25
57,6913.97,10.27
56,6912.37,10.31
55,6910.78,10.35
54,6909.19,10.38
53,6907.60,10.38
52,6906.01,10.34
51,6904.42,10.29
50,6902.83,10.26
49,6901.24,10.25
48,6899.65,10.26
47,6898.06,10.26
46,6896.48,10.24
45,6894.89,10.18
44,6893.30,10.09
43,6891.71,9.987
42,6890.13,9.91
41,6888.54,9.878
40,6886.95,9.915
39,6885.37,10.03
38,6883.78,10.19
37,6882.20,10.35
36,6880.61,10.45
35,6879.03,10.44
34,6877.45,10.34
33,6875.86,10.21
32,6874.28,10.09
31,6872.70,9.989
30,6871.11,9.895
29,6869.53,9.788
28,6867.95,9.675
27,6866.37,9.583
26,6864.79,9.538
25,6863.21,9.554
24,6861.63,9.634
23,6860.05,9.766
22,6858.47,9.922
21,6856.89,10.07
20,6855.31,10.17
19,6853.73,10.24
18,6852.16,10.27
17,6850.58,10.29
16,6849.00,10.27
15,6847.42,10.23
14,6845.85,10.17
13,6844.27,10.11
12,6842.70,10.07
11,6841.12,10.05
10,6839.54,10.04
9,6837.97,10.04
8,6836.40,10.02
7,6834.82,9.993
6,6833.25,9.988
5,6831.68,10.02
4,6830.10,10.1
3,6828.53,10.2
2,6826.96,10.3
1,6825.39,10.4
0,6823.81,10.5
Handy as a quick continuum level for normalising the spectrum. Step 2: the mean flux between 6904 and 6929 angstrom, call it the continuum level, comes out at 10.4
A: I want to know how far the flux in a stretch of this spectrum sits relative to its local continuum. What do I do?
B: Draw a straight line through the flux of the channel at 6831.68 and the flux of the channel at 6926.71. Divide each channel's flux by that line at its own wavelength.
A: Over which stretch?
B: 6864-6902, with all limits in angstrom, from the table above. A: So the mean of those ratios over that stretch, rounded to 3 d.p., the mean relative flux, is 0.971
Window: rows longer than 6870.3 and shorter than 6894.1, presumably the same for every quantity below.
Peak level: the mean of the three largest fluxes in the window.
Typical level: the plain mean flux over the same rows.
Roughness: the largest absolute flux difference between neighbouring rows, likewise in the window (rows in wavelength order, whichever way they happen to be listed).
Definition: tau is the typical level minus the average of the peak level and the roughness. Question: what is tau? 4.83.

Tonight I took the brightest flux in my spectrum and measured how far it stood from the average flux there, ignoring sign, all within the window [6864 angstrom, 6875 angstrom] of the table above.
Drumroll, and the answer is 0.30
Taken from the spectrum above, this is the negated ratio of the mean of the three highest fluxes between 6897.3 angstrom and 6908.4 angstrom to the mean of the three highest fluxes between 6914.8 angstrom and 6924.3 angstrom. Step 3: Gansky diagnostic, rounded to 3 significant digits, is -0.992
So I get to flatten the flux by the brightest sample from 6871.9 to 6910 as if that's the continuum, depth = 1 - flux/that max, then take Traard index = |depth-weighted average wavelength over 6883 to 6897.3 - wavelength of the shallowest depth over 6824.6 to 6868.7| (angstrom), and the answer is 64.3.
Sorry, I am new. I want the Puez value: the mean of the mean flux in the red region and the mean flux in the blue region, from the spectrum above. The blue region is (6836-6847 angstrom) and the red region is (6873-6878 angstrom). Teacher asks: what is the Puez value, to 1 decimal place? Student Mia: 10.1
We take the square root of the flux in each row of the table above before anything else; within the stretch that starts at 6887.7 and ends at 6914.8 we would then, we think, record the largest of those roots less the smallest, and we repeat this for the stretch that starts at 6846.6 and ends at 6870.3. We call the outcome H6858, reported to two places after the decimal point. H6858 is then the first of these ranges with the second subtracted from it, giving -0.04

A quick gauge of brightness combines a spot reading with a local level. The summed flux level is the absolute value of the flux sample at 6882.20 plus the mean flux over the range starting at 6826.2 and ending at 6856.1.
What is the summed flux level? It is 20.5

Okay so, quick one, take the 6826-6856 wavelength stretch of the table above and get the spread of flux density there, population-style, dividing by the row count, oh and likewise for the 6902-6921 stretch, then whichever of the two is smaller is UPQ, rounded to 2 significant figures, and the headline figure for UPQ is 0.044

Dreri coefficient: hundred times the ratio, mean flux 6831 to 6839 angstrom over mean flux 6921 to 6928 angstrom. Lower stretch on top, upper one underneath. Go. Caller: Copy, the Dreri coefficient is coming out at 95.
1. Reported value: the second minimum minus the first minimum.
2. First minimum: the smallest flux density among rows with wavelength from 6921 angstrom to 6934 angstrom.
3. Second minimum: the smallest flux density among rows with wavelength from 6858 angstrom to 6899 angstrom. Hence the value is -0.9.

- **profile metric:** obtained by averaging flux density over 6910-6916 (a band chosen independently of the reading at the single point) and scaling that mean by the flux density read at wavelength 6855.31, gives 105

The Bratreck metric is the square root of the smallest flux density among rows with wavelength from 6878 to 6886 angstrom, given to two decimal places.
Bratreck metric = 3.17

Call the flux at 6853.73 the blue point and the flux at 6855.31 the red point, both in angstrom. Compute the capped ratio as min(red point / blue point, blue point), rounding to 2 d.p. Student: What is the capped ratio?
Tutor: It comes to 0.99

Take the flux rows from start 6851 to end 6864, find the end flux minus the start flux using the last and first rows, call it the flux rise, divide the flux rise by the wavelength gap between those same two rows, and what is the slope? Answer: -0.065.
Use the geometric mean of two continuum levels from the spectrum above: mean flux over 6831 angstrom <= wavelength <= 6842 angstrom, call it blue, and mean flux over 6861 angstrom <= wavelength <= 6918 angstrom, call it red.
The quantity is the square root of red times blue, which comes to 10.1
